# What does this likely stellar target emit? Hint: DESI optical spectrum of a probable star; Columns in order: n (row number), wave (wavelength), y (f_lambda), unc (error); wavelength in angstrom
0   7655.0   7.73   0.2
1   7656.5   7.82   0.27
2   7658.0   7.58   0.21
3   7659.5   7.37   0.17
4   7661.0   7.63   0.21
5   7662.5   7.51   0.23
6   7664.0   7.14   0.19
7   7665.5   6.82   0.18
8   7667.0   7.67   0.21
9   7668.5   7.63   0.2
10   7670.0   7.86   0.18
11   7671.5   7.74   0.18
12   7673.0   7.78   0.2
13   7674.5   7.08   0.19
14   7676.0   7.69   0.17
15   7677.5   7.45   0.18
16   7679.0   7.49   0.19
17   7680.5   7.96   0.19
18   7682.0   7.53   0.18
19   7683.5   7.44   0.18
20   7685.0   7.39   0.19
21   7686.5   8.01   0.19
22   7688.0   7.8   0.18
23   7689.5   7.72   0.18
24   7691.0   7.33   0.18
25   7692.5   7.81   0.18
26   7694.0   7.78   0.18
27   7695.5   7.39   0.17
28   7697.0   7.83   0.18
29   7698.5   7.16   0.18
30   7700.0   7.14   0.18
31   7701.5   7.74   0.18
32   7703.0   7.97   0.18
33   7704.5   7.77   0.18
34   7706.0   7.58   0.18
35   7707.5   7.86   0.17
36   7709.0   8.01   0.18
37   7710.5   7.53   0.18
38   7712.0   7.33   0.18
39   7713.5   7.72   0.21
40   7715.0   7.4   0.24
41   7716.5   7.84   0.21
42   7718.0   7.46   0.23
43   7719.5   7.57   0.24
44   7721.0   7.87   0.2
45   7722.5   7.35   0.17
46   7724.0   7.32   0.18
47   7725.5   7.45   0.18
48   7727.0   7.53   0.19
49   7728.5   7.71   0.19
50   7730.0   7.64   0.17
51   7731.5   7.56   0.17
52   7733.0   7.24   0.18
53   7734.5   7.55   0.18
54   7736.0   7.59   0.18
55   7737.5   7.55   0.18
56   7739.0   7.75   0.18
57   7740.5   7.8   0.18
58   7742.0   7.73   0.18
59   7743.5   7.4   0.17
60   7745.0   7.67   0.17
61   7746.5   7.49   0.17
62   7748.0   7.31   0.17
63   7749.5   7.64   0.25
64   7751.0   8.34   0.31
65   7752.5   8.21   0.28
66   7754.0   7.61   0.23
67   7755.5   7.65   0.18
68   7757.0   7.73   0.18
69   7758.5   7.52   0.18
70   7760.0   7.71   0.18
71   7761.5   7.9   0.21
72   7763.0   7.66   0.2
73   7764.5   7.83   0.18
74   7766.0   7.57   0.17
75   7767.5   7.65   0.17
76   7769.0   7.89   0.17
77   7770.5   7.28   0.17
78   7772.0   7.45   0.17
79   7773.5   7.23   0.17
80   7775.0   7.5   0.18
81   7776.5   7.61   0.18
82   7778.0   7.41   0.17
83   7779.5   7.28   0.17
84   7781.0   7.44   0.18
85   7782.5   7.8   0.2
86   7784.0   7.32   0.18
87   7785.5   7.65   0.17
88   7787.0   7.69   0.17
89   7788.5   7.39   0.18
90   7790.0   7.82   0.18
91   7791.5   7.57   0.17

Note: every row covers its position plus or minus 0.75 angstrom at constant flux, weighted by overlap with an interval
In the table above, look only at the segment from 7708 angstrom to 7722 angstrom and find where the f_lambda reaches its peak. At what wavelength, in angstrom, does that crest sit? 7709.0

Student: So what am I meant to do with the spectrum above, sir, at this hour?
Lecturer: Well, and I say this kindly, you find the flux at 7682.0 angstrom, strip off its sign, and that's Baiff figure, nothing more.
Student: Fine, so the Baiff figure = 7.5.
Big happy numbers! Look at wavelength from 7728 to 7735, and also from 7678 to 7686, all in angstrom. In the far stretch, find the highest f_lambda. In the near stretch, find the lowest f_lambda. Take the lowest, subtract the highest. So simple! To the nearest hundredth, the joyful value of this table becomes -0.32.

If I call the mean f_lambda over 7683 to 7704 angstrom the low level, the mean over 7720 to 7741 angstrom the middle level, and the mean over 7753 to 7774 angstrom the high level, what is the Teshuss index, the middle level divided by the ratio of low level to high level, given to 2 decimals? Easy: 7.58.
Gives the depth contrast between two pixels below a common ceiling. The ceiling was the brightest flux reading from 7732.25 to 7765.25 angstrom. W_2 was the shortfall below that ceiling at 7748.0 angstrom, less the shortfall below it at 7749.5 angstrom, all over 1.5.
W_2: 0.22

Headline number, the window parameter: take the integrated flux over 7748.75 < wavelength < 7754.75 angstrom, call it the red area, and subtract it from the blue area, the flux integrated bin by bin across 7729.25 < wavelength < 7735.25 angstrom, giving -2.7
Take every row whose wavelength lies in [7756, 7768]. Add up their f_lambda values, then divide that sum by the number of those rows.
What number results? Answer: 7.70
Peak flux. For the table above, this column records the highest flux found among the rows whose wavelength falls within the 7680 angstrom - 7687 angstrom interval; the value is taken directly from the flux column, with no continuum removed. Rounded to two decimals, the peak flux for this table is 8.01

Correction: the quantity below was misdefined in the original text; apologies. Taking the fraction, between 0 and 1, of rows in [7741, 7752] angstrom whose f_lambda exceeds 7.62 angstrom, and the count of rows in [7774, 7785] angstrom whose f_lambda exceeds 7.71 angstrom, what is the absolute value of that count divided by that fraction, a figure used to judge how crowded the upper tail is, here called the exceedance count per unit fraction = 2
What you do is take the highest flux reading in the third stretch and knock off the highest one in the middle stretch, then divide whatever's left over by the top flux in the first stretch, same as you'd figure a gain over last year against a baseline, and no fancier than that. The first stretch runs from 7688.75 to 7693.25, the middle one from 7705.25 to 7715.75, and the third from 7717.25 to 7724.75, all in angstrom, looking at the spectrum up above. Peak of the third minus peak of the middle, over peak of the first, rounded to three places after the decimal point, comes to -0.018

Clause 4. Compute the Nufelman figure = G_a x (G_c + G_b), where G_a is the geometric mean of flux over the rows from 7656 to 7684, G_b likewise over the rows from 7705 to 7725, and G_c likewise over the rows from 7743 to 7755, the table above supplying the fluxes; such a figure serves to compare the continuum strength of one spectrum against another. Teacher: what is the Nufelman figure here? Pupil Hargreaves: 115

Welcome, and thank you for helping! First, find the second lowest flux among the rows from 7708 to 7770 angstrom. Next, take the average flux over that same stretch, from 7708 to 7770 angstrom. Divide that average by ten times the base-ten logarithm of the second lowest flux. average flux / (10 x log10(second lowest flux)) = 0.884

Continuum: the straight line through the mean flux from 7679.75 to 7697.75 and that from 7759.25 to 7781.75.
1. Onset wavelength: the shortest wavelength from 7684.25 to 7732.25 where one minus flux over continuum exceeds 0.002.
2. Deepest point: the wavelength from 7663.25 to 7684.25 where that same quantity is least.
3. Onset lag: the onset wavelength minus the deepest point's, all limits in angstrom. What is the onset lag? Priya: 4.5 angstrom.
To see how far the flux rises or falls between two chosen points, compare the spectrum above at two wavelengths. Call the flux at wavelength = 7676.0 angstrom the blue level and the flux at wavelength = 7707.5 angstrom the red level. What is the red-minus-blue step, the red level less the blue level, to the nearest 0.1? 0.2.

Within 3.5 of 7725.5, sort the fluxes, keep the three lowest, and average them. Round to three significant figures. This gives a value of 7.37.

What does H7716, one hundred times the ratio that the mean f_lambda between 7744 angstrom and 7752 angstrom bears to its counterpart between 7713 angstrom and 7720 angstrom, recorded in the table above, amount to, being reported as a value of 101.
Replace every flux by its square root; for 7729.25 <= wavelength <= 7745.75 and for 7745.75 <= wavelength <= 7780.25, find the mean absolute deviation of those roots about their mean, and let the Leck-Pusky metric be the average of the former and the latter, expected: 0.0286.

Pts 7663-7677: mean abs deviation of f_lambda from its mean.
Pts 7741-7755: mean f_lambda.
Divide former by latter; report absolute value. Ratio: 0.041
